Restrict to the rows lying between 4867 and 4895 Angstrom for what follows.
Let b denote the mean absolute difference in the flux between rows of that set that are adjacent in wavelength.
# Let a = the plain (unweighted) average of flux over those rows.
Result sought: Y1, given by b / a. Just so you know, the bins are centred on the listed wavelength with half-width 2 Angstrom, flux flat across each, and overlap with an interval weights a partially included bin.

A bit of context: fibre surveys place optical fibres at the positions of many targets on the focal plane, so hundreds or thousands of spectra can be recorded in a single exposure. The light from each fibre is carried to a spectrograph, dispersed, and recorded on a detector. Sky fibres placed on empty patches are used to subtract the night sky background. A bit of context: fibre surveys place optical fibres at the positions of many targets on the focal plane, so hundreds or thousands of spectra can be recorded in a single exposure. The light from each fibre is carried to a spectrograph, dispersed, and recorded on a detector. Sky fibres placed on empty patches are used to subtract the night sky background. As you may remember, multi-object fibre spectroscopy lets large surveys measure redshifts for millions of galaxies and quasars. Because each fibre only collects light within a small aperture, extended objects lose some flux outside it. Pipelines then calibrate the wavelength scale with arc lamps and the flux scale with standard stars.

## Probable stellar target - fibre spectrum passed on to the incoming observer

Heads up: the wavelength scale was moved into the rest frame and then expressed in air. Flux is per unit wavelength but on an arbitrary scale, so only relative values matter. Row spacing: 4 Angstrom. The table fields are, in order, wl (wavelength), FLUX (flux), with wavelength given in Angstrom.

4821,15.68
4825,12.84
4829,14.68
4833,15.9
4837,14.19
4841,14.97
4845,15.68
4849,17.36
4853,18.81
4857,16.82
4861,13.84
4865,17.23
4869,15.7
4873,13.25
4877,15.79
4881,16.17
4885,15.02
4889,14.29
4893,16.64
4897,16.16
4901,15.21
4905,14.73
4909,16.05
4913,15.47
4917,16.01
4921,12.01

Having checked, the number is 0.105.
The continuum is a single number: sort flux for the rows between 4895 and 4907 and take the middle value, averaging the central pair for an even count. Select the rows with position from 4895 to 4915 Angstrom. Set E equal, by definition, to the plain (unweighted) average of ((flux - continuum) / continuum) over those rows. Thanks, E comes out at 0.021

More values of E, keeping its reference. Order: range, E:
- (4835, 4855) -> 0.065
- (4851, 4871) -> 0.083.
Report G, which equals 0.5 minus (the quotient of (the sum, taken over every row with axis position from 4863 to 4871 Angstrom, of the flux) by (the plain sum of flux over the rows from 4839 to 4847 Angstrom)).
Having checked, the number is -0.6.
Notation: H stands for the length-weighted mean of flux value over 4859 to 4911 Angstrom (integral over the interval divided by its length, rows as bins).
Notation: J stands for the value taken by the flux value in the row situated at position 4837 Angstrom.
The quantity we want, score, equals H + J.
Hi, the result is 29.6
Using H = 15.4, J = 14.19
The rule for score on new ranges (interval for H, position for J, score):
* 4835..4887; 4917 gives 31.8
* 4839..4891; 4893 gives 32.4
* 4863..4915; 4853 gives 34.3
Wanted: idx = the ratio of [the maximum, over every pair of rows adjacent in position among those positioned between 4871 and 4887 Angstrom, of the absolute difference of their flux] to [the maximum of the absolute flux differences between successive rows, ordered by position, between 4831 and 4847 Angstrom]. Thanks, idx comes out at 1.5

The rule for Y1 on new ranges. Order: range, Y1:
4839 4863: 0.108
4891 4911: 0.051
